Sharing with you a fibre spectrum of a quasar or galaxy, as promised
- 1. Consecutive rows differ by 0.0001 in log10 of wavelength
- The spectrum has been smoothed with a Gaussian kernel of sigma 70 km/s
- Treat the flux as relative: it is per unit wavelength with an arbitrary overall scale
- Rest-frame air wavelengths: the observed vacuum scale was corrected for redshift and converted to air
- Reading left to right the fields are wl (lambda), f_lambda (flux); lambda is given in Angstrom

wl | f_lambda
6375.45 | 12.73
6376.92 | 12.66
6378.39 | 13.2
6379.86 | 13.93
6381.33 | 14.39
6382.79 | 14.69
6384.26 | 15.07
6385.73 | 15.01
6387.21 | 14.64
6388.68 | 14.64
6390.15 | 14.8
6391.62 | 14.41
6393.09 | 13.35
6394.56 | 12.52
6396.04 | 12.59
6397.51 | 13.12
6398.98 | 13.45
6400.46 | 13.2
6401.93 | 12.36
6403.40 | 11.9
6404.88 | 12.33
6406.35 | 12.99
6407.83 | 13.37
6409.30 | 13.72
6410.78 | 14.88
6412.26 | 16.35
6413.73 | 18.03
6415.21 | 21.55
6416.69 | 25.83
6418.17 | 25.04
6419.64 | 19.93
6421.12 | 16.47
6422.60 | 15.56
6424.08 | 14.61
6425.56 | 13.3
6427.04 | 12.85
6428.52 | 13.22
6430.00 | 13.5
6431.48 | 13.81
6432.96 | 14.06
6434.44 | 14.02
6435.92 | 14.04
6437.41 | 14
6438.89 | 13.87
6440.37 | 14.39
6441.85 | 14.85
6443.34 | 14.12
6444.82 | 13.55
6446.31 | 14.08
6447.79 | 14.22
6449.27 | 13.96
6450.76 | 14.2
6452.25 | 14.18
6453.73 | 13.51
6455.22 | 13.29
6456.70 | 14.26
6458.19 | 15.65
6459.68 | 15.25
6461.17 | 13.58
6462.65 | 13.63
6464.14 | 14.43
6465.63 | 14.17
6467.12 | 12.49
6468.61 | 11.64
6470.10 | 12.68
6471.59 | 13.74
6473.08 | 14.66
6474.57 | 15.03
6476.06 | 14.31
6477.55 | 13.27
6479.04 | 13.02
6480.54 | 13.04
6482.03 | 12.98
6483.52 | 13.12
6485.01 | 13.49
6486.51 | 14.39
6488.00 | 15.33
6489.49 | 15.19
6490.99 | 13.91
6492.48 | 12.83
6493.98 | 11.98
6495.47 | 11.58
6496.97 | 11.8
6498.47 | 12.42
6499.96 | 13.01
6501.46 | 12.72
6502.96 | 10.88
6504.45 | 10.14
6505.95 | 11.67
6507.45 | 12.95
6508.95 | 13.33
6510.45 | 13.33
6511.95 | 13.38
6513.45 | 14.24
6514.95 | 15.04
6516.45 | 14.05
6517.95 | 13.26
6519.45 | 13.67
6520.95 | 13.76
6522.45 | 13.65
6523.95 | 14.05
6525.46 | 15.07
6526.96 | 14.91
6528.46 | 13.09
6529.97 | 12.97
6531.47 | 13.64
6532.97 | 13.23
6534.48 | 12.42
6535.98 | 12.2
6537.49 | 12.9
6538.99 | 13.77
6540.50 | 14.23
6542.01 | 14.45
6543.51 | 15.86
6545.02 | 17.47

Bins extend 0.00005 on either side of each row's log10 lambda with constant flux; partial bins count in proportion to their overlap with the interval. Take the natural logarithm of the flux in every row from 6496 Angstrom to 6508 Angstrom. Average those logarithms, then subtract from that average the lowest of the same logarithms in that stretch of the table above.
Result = 0.16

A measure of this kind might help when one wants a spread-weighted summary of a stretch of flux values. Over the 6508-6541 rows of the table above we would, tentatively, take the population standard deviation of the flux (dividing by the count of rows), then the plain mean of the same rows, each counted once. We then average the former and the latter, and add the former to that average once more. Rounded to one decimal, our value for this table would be 7.9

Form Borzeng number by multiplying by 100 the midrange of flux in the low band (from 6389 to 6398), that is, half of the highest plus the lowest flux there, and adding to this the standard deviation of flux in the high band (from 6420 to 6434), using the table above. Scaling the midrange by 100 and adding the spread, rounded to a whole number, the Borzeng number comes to 1367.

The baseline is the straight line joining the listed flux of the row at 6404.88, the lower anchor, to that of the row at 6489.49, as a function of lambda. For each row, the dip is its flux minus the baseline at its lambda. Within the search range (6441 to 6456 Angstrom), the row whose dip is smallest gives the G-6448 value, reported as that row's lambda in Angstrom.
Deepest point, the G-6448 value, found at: 6455.22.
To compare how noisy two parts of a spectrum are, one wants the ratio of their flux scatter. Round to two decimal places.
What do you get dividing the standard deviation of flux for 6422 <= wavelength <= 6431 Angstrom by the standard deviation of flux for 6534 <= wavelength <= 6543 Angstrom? 1.08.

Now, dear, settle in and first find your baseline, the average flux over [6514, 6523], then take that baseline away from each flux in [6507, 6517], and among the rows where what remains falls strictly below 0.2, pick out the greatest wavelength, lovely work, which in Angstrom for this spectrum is 6516.45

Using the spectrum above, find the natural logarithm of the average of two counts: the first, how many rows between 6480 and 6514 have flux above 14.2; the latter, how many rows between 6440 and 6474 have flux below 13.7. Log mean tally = 1.8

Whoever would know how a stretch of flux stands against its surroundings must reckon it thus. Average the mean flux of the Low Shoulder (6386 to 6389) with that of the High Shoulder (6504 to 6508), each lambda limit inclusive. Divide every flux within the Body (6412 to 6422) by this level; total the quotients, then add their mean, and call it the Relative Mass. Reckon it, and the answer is 12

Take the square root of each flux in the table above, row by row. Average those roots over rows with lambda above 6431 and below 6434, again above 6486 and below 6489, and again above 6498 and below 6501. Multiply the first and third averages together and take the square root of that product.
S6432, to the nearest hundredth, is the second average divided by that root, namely 1.06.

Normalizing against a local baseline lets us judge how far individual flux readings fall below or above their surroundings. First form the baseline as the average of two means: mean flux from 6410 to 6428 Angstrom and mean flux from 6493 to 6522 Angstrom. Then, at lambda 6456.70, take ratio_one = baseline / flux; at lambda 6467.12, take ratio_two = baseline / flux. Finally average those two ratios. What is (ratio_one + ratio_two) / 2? 1.15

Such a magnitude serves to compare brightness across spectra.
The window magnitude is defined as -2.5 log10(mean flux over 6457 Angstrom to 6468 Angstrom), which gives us -2.88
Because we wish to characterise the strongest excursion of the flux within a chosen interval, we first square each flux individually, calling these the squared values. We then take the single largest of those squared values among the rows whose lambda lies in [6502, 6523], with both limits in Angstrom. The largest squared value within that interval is 226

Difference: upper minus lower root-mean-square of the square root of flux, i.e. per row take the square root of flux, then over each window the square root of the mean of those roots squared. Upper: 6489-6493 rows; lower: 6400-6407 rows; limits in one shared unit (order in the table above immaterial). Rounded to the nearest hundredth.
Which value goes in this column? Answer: 0.20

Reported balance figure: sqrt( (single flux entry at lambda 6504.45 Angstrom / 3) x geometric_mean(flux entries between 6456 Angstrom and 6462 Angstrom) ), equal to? 7.0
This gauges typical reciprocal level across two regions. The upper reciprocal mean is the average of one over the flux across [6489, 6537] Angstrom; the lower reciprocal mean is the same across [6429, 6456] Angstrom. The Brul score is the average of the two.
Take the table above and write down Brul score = 0.0742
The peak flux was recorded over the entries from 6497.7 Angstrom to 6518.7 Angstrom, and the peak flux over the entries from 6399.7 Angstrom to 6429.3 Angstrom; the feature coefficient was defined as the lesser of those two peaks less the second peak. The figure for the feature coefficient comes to -11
